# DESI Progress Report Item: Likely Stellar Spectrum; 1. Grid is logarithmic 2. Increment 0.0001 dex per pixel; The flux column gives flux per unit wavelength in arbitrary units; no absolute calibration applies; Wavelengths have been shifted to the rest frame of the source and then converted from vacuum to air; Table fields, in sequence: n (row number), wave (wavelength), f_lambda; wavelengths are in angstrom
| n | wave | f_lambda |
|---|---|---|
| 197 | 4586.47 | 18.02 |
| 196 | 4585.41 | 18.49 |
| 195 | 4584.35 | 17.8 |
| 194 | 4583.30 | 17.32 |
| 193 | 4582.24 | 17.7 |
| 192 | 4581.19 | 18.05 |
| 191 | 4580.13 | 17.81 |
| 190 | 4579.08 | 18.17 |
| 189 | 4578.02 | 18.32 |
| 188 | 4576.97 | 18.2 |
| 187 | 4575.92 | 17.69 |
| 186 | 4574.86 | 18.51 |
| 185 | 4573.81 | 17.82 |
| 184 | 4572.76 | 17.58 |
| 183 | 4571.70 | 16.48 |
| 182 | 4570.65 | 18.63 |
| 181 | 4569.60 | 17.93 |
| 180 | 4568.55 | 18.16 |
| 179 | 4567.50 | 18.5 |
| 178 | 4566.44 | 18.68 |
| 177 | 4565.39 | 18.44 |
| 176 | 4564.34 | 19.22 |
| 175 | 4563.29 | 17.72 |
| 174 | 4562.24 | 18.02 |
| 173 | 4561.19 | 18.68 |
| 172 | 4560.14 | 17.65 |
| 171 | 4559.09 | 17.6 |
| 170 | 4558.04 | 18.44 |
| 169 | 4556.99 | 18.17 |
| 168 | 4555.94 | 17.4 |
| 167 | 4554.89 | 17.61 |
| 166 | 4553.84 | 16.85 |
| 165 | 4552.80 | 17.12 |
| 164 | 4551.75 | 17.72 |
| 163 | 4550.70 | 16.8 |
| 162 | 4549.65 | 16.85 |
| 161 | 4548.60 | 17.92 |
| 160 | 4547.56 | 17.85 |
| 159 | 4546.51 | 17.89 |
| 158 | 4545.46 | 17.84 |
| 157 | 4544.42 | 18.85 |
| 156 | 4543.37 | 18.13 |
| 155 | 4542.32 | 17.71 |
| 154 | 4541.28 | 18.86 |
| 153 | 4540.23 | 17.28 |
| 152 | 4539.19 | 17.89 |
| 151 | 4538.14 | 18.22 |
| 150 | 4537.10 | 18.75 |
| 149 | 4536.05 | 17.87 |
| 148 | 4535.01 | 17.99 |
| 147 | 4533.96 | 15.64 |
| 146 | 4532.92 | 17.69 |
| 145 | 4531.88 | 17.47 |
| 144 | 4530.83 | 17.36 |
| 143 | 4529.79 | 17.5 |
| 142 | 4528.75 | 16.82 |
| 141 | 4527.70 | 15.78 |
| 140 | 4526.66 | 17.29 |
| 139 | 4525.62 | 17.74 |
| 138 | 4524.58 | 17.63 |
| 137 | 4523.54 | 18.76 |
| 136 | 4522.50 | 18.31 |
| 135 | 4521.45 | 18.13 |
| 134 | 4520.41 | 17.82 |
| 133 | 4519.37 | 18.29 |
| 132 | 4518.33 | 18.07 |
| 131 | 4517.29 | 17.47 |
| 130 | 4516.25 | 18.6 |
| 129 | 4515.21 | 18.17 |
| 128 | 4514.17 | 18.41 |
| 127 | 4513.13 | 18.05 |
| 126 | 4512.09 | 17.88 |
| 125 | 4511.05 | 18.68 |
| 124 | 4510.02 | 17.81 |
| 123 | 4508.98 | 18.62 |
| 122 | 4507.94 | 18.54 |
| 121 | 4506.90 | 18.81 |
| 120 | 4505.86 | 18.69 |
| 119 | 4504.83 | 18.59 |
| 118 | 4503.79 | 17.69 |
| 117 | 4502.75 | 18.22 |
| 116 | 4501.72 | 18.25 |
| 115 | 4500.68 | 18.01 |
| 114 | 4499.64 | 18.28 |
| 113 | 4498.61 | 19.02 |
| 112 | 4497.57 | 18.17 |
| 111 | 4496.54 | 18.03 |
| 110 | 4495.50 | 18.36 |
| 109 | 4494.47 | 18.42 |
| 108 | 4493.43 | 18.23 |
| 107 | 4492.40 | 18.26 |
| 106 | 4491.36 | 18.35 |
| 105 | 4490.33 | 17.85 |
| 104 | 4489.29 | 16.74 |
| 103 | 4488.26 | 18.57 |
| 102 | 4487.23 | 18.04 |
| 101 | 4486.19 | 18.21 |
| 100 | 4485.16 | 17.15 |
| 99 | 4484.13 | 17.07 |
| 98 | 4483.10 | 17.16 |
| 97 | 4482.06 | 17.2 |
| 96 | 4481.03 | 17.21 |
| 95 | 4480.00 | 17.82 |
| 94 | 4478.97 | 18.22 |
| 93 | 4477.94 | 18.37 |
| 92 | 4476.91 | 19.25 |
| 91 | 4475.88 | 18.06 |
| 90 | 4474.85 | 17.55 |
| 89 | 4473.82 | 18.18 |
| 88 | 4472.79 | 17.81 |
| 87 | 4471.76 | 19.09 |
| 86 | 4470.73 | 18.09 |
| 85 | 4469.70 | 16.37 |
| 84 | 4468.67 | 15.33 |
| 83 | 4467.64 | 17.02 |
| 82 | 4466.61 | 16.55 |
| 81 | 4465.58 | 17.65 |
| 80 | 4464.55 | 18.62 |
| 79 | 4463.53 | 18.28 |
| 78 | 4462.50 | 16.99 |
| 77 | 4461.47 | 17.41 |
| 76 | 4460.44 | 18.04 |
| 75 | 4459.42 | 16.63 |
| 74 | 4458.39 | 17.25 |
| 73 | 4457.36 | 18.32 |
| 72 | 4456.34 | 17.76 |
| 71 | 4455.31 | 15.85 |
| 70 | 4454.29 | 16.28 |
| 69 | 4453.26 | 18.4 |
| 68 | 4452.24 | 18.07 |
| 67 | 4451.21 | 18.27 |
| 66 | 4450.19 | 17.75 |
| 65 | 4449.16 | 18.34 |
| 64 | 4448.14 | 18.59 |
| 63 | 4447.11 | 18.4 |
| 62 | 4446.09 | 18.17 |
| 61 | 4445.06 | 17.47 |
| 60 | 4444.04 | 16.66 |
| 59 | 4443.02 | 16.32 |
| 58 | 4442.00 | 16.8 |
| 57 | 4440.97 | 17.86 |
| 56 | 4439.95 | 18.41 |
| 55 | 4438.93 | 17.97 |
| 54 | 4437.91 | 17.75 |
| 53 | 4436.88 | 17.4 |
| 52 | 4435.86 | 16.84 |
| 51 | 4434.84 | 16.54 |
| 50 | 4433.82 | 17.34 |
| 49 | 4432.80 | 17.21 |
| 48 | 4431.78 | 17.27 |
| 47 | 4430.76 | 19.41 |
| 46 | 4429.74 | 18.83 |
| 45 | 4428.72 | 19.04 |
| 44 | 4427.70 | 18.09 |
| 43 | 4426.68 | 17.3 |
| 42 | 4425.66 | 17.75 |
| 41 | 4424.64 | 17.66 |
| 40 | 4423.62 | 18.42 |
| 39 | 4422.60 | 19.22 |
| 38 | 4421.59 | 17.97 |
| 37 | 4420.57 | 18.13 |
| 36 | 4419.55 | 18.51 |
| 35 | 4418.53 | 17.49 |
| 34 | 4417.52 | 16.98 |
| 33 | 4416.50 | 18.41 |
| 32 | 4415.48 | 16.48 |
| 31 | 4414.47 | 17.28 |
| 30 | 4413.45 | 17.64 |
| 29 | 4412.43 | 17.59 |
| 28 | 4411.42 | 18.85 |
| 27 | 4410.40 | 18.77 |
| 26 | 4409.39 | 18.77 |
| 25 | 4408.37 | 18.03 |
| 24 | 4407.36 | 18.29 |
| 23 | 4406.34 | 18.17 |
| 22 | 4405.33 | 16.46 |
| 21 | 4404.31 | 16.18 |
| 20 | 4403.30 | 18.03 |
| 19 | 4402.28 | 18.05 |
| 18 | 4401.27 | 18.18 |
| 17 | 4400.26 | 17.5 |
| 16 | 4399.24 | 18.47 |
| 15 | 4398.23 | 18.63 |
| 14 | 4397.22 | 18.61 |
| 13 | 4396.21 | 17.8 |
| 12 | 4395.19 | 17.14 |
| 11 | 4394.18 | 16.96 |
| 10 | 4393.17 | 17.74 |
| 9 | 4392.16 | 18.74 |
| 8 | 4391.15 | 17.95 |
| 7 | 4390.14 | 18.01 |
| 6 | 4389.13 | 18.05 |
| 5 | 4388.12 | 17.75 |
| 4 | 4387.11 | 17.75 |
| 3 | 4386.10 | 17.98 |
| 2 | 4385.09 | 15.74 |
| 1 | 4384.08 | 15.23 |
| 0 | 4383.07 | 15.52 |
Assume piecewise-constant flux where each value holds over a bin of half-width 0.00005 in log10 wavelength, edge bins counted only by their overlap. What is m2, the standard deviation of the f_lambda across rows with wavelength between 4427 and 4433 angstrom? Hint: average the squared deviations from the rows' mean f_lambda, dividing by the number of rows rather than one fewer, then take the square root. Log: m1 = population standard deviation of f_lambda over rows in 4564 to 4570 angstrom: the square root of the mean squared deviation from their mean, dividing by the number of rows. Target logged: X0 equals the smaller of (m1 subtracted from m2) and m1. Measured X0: 0.4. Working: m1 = 0.41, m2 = 0.9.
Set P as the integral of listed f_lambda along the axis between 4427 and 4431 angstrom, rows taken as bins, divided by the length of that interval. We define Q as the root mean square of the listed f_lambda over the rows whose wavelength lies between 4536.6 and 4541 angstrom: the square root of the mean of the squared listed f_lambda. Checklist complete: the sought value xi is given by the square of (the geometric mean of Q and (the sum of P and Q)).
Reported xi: 663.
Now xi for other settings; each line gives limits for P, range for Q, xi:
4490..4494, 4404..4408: 614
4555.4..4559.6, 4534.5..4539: 657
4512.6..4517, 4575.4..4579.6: 658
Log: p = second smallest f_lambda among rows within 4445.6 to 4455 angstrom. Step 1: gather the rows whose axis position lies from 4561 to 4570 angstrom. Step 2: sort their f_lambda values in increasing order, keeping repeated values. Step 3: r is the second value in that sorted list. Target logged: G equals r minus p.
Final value 0.18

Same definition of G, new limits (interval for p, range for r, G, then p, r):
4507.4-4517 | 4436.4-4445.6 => -1.22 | 17.88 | 16.66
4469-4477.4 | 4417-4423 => -0.06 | 17.55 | 17.49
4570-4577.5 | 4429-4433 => -0.31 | 17.58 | 17.27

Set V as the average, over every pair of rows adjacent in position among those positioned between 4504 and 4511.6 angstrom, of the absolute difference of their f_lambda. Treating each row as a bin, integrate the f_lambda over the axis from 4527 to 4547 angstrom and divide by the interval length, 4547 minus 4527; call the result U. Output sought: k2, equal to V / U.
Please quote 0.021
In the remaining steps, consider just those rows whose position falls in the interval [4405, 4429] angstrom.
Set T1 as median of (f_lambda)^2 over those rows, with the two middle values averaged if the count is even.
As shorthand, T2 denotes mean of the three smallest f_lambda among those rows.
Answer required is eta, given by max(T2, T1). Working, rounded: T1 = 326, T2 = 16.6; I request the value 326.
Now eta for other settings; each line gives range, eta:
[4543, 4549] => 321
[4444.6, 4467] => 320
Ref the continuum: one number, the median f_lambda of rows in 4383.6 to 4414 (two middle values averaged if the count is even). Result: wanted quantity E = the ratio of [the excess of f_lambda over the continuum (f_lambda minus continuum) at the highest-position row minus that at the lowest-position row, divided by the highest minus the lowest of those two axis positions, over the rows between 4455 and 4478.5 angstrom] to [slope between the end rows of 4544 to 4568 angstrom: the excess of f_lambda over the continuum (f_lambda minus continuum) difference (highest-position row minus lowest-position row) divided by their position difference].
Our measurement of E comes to -7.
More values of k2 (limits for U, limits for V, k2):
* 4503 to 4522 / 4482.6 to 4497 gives 0.026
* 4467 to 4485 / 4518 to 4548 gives 0.038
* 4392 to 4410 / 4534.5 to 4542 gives 0.038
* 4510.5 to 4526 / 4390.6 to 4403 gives 0.031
